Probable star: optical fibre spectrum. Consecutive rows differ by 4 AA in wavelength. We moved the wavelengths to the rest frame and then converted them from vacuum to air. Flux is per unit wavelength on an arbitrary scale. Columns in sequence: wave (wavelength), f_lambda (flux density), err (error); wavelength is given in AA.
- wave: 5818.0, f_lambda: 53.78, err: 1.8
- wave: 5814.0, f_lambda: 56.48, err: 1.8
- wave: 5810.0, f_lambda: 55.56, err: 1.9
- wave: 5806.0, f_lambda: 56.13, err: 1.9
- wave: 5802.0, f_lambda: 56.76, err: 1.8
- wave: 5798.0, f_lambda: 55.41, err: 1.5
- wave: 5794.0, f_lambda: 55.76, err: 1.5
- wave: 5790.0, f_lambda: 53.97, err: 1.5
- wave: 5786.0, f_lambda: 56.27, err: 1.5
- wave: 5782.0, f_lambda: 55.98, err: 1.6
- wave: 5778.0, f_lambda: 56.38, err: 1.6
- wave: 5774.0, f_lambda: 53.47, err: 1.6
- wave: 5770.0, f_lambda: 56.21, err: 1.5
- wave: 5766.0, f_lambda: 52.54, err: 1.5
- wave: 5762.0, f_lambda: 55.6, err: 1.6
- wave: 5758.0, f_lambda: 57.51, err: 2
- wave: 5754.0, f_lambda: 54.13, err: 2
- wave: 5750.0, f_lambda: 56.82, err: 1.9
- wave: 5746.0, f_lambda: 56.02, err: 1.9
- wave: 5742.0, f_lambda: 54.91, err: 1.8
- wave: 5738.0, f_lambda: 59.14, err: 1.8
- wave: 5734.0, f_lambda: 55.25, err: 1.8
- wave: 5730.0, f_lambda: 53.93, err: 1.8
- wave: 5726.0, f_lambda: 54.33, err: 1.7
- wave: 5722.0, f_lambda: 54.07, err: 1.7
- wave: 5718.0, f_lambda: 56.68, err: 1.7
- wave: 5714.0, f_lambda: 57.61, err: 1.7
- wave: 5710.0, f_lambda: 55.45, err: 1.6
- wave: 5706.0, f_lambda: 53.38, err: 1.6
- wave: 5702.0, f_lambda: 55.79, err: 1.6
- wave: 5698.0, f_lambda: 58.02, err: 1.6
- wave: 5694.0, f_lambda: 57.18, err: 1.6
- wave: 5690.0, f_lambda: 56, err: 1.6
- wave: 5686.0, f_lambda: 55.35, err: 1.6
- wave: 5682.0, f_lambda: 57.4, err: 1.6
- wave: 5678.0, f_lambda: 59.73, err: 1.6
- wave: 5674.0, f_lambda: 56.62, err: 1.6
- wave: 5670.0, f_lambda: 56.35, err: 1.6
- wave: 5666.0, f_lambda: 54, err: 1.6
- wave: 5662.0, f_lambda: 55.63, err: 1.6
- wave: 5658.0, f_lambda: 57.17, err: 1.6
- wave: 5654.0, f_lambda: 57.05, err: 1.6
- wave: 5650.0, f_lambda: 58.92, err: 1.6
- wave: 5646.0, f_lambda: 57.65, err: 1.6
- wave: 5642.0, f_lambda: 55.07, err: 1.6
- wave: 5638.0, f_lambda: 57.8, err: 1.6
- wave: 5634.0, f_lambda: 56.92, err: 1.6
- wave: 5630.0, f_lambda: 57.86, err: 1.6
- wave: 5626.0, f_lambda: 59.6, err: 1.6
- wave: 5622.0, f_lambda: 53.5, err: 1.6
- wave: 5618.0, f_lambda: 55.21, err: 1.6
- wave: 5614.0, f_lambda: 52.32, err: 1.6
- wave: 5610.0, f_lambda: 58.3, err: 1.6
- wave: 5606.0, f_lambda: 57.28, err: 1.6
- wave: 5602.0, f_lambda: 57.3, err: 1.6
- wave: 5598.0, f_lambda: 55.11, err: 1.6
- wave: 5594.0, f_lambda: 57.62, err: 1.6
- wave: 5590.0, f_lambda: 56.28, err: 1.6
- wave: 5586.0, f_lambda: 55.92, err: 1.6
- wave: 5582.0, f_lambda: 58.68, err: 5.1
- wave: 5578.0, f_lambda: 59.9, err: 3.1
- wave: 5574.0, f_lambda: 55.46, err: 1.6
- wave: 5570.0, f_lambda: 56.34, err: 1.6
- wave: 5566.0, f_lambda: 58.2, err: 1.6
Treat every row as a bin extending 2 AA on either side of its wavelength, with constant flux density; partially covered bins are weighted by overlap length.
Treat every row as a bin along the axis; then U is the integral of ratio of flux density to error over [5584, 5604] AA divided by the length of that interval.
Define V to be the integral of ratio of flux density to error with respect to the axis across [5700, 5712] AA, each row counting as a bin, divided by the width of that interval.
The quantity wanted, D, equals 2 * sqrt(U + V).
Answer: 16.7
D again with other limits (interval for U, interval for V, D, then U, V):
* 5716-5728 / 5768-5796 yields 16.5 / 32.4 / 36.0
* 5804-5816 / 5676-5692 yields 16.2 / 30.1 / 35.7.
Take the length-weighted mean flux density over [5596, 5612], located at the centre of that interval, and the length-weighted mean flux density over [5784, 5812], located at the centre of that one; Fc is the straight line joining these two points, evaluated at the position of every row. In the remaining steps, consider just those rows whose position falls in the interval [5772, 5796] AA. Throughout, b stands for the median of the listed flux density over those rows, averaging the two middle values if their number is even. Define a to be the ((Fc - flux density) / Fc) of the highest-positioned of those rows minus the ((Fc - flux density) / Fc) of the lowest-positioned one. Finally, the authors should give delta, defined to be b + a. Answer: 55.8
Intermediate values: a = -0.043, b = 55.9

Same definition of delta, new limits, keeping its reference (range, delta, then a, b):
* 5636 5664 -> 57.2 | 0.035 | 57.2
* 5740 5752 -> 56.0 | -0.035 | 56.0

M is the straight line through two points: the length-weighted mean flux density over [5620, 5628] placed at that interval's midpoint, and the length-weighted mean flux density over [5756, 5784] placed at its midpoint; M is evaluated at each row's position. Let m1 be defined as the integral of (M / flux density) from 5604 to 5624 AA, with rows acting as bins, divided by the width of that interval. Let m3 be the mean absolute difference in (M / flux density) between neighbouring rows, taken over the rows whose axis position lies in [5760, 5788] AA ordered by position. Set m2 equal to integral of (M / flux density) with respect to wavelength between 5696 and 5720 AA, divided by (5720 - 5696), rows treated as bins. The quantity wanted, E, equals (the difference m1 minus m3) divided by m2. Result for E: 0.99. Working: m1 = 1.03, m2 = 1.00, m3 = 0.040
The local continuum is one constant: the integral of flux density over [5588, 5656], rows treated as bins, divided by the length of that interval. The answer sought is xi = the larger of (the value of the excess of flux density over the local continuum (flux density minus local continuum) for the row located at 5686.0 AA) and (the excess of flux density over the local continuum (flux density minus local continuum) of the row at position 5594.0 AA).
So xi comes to 0.9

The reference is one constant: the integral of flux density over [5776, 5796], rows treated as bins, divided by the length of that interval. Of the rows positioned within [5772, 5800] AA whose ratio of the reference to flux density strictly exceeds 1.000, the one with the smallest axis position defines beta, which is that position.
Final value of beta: 5774.0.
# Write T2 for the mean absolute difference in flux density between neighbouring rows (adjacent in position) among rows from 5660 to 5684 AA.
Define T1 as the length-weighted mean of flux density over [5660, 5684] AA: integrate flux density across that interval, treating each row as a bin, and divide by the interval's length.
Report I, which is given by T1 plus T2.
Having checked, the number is 58.6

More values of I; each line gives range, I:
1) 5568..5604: 58.9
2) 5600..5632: 59.2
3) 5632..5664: 58.6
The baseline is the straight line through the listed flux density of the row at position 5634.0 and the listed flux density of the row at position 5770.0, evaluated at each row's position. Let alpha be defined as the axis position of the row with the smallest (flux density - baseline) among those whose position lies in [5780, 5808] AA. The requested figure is 5790.0 AA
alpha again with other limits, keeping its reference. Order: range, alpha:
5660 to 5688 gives 5666.0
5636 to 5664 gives 5642.0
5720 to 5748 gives 5730.0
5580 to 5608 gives 5598.0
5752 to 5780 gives 5766.0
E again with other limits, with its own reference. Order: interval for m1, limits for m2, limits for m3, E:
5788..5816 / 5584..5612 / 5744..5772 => 0.94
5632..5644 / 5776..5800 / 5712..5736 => 0.98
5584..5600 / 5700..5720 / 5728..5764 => 0.97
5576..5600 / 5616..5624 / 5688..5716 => 0.92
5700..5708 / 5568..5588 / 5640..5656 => 1.00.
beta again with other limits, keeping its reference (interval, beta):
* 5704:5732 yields 5706.0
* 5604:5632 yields 5614.0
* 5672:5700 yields 5686.0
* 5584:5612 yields 5598.0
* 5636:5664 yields 5642.0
